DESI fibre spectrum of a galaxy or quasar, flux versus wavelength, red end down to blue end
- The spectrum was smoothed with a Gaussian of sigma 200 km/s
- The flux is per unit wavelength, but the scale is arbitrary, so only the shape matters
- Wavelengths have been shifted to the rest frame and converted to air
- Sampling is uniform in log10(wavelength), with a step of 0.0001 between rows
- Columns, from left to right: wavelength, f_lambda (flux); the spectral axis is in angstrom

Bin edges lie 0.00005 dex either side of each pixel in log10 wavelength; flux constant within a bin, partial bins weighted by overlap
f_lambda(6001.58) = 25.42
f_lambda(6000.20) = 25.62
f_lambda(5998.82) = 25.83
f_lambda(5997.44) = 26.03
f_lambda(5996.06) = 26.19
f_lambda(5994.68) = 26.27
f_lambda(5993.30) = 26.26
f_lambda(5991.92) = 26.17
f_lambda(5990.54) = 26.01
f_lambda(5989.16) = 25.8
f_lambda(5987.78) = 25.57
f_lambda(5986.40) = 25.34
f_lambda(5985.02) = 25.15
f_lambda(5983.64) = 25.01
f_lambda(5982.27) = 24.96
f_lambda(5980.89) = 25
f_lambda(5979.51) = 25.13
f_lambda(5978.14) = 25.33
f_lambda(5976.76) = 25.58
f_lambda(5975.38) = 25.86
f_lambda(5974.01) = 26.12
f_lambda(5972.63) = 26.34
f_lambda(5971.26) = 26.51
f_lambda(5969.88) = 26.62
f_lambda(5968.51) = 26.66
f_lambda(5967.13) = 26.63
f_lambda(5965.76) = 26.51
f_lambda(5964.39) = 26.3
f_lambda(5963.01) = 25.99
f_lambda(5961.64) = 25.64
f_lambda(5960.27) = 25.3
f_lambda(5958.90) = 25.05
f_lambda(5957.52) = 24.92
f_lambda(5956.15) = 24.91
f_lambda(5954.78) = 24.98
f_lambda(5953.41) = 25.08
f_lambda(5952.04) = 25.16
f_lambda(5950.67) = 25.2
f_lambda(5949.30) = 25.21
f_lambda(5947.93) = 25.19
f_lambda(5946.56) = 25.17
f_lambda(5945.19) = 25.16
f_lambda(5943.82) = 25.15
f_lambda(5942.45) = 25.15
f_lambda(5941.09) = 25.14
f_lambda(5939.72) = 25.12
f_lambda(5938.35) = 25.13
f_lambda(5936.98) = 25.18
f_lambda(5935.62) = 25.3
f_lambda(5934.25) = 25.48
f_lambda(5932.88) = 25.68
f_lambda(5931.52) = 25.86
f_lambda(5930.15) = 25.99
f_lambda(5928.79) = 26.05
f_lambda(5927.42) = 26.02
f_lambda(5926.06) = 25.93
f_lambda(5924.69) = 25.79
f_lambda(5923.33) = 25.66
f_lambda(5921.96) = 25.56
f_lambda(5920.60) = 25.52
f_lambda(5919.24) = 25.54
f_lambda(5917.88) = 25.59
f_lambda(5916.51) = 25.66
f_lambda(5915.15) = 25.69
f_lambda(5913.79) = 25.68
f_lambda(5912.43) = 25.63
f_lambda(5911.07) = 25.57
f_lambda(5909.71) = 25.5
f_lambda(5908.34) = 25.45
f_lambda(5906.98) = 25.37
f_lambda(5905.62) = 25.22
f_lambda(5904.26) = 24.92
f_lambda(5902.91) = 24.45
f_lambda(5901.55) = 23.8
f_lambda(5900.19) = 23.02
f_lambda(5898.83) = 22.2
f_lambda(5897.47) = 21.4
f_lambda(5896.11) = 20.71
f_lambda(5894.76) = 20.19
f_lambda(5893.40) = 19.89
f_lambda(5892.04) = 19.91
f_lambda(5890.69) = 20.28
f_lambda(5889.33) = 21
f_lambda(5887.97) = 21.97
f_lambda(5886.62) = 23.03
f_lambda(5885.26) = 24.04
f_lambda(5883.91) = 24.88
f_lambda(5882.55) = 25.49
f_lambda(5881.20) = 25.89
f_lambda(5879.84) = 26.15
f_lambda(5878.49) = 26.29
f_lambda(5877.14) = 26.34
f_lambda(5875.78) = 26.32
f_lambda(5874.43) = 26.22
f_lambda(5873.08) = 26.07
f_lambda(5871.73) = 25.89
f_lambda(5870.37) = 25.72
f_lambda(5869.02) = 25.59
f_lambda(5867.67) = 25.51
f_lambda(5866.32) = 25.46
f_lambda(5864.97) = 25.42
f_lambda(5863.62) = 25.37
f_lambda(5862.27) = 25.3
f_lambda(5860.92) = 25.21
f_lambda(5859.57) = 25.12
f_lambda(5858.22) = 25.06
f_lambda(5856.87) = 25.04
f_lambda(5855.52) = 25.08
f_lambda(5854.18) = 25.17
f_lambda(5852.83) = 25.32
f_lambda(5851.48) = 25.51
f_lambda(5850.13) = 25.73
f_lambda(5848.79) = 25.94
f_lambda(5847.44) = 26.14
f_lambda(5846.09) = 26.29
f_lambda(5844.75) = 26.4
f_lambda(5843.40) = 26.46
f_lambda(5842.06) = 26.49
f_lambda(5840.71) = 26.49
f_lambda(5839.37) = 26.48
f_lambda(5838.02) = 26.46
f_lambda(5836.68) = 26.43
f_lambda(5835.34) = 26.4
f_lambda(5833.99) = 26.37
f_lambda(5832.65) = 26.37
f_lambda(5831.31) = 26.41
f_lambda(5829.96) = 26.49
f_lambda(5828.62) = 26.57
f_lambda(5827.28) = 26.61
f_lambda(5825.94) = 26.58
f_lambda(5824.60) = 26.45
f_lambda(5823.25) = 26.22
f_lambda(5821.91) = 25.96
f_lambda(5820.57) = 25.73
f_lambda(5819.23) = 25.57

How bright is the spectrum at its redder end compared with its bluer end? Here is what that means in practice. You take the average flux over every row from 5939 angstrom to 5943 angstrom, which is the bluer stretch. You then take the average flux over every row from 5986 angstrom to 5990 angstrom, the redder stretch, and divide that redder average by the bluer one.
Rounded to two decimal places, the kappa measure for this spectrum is 1.02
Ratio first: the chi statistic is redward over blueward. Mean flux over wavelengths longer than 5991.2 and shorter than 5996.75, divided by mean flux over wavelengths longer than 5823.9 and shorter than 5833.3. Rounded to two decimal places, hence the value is 0.99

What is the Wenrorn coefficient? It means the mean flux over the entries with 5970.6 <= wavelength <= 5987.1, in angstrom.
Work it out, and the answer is 25.53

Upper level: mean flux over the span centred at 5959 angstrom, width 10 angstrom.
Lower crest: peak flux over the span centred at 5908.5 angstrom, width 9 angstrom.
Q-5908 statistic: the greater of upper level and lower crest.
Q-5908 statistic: 25.6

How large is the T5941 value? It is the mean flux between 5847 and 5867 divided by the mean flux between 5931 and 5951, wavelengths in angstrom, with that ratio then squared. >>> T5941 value 1.01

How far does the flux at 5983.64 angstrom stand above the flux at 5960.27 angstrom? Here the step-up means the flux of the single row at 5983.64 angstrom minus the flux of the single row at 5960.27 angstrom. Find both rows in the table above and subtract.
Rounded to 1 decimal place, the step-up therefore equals -0.3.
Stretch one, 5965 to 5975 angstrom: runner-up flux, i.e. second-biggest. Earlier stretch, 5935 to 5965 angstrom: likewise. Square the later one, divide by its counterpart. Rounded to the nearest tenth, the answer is 27.3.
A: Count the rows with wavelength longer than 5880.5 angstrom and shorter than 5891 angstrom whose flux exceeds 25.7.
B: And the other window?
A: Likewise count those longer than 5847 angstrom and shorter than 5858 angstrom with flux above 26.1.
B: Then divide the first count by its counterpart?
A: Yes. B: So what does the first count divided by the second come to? 1.0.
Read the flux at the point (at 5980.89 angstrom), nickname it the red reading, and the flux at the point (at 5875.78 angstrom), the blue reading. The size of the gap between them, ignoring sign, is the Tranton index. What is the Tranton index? 1.3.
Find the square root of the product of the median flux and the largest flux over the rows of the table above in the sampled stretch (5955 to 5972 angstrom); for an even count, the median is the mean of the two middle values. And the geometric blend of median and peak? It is 26.4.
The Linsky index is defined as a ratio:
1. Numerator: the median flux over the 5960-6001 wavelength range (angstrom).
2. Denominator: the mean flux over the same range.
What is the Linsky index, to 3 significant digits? 1.00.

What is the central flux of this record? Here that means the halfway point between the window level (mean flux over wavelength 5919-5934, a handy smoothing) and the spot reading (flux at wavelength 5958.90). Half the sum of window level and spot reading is 25.4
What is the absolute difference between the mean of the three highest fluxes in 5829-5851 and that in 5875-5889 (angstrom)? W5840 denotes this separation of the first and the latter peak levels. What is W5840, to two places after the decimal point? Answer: 0.17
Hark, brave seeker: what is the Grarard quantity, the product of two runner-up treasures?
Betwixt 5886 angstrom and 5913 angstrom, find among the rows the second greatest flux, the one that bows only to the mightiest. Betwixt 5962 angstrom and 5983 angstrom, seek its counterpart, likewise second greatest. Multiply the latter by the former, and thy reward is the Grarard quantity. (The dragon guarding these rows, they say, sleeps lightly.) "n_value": 681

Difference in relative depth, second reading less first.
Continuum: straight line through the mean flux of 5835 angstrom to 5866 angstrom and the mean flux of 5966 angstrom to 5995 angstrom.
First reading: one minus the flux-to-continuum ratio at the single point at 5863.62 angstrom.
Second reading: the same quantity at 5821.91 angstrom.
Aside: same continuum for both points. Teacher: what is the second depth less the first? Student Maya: -0.023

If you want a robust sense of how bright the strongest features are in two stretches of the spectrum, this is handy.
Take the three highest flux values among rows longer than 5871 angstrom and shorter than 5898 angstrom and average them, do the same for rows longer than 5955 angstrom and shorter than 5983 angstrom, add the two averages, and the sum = 53.0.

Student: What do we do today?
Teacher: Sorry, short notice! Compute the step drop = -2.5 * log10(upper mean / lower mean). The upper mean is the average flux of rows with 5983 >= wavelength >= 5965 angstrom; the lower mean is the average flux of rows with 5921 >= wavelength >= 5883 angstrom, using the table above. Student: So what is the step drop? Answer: -0.10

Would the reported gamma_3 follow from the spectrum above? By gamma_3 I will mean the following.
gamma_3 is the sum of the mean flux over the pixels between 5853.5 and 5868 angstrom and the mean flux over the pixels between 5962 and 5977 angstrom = 51.5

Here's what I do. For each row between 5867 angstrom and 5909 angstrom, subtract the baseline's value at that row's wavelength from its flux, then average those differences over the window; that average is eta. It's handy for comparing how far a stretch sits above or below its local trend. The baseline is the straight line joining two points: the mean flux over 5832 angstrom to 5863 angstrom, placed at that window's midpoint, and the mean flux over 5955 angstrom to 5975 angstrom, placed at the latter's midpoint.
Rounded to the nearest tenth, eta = -1.9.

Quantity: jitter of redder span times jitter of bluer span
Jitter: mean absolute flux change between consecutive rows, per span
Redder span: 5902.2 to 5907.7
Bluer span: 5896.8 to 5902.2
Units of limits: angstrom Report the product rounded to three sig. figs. 0.245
